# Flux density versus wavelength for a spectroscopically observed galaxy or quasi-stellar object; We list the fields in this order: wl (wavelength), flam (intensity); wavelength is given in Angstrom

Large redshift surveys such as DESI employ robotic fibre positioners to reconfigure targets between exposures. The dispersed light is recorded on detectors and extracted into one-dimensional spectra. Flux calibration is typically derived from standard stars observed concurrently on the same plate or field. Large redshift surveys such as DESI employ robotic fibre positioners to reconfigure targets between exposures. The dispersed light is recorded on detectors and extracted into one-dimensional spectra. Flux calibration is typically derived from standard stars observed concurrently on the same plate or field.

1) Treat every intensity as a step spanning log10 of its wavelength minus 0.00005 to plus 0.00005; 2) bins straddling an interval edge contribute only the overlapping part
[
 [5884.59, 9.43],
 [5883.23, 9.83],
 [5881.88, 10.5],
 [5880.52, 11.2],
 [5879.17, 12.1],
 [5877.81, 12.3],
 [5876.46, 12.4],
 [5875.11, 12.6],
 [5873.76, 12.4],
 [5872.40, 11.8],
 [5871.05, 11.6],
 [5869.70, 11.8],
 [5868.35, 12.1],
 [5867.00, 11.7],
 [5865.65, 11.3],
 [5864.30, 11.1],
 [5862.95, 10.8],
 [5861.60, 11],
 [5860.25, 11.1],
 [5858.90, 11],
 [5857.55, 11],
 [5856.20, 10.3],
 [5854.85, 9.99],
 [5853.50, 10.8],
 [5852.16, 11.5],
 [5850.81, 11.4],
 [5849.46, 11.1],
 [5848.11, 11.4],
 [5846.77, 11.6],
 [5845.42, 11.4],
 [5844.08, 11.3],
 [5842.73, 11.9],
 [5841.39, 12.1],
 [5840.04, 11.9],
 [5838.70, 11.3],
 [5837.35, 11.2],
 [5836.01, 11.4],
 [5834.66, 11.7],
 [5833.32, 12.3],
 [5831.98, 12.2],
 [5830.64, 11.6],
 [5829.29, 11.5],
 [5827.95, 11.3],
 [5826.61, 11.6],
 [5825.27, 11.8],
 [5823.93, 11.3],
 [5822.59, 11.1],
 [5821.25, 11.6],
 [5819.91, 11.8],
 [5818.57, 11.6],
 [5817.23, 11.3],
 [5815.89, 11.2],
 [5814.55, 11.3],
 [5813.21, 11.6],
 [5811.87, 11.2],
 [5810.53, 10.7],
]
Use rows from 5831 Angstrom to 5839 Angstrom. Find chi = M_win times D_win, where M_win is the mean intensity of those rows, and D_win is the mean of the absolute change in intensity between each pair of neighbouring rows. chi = 3.0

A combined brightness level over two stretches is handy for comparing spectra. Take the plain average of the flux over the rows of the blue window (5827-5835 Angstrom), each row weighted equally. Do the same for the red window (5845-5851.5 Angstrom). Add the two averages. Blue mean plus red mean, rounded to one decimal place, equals 23.1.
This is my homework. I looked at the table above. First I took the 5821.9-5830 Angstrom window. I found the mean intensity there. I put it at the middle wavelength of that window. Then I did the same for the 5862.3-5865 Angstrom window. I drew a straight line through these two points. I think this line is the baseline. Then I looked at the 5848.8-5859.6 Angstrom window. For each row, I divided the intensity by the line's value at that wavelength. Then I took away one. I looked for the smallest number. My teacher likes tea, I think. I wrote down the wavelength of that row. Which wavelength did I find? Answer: 5854.85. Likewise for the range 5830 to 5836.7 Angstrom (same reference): 5836.01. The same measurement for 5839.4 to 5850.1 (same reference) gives 5849.46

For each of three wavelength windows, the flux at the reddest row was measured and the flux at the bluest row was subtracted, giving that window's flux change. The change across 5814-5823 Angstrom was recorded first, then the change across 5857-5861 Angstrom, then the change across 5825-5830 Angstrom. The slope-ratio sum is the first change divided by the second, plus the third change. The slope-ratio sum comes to -2.3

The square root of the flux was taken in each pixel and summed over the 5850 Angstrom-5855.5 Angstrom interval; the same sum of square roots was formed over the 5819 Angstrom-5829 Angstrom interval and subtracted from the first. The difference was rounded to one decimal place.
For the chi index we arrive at -10.5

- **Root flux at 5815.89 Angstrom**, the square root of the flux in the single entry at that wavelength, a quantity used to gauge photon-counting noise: 3.35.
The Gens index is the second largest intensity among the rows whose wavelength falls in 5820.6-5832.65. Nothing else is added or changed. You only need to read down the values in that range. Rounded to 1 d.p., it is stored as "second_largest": 11.8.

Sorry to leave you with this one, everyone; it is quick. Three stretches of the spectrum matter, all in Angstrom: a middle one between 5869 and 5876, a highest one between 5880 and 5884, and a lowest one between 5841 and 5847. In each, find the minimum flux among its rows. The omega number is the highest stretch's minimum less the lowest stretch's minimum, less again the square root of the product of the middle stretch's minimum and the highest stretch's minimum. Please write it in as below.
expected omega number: -12.1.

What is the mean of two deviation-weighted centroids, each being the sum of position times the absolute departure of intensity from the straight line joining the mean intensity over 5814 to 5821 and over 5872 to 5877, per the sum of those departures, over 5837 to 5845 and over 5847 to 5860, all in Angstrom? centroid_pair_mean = 5847.4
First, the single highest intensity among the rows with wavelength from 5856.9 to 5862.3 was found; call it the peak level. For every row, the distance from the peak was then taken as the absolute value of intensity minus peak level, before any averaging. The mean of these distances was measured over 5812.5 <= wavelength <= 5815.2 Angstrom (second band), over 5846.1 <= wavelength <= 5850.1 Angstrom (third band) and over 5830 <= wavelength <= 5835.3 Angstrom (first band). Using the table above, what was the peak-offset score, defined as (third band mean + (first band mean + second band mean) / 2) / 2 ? 0.43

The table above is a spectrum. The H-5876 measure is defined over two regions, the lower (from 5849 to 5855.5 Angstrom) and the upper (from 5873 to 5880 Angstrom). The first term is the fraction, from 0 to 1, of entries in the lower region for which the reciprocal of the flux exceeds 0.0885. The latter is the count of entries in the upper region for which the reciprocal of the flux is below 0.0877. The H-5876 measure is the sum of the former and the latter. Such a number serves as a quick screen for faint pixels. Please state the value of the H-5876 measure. 5.6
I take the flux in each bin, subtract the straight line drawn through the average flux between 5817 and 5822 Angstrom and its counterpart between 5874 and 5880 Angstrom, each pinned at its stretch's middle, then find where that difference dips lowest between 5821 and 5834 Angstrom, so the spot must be 5822.59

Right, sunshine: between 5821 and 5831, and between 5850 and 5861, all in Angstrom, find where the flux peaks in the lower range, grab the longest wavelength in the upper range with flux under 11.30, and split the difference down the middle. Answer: 5842.8 Angstrom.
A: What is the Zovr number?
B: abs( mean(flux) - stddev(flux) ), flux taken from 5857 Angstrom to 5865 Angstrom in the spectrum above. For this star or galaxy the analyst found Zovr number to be 10.9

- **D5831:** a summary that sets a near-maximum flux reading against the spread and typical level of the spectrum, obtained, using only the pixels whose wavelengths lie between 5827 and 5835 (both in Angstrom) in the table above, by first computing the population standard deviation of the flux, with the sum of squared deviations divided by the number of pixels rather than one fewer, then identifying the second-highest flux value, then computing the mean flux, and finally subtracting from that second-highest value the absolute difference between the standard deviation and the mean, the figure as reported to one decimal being 0.8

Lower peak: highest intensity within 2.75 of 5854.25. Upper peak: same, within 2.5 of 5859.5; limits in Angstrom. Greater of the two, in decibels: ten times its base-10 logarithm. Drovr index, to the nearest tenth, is 10.6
